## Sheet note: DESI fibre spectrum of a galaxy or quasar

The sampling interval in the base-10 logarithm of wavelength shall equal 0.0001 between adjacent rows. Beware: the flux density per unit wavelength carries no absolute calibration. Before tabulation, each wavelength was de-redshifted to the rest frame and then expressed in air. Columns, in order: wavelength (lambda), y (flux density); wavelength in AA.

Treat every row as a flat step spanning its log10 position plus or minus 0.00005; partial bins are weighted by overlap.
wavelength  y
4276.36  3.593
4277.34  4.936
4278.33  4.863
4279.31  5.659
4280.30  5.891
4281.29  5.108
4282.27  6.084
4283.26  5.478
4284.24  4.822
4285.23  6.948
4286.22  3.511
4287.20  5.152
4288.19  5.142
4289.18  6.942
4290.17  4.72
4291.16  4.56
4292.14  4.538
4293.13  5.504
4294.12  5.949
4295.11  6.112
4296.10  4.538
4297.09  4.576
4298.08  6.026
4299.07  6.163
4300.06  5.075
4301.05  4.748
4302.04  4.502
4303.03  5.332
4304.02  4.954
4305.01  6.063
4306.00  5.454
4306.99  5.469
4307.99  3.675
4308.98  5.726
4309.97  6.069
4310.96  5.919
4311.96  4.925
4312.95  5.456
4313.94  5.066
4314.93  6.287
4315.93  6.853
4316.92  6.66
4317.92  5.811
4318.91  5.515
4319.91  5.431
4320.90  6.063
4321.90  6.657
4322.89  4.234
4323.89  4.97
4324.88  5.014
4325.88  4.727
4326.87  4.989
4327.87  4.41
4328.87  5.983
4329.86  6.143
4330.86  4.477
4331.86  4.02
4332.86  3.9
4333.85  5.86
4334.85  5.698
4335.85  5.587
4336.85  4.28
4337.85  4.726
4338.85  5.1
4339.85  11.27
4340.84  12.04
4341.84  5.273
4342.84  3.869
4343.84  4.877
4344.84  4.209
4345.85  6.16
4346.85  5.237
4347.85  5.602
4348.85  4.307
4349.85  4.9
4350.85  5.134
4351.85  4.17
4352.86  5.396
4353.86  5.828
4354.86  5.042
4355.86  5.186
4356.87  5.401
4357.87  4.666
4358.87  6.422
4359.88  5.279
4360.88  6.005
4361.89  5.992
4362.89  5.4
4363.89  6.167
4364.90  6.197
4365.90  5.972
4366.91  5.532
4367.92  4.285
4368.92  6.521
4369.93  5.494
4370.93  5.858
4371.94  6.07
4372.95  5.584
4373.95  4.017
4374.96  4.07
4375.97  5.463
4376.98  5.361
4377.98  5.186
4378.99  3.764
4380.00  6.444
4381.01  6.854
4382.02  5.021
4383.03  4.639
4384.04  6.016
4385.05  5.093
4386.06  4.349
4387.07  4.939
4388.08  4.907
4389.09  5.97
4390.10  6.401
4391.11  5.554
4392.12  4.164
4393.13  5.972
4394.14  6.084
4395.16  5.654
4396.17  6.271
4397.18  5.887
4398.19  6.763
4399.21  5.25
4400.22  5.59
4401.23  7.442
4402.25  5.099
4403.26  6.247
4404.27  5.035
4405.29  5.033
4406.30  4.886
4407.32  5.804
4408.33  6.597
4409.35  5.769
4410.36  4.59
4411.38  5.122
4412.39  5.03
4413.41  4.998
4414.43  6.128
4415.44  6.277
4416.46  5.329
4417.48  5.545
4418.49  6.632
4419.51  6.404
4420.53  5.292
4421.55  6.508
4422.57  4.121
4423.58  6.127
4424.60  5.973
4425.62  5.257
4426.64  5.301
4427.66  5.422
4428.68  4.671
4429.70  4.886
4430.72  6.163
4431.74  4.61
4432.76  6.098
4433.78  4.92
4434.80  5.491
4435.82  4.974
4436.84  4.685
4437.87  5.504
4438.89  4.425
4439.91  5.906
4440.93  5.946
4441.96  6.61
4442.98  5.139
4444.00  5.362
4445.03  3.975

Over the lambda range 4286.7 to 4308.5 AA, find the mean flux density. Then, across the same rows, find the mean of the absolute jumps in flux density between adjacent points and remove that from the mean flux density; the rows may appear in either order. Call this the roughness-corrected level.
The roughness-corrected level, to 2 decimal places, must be 4.50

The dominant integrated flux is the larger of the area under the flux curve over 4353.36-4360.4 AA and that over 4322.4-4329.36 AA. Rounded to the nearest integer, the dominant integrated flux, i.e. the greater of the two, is 38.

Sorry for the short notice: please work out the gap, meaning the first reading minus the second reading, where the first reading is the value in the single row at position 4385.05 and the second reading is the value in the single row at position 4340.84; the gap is -6.9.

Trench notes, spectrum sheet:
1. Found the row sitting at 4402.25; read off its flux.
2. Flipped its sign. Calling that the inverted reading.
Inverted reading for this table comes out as -5.1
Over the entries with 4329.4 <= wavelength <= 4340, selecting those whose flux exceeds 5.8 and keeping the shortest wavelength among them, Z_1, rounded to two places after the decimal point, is 4329.86 AA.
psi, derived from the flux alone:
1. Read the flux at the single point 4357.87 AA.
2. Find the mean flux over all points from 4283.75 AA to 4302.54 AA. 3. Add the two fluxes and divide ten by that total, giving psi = 1.01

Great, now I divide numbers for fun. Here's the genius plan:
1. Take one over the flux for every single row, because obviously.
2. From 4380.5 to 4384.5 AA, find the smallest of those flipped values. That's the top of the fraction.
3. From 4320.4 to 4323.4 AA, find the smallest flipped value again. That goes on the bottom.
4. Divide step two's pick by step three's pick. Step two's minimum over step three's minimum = 0.97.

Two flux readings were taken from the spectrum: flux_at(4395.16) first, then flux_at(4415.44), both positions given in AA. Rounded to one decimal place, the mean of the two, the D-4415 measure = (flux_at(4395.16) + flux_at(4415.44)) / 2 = 6.0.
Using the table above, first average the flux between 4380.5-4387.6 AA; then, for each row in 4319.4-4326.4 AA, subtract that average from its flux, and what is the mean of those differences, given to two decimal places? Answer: 0.03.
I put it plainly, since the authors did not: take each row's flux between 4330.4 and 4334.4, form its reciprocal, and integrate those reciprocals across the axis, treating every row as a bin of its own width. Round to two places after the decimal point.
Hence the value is 0.90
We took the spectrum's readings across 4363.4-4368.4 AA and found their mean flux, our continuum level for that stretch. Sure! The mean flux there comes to 5.63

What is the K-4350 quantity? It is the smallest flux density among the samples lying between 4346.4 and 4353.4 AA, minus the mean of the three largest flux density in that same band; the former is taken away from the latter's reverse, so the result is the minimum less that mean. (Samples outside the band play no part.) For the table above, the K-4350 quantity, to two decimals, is -1.24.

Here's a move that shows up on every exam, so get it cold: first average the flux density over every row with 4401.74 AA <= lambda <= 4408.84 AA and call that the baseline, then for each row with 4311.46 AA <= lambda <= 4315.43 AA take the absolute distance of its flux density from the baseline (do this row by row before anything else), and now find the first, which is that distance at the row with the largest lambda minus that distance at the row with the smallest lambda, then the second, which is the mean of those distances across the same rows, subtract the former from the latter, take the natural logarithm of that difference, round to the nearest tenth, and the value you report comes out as -1.1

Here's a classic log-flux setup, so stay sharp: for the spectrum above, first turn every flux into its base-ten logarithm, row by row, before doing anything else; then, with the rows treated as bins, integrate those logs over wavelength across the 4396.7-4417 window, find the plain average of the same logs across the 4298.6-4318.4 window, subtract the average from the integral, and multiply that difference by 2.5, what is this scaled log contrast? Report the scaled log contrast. 36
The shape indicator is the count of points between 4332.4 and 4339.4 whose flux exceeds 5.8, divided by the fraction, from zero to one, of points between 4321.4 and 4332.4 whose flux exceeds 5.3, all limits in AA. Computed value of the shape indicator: 4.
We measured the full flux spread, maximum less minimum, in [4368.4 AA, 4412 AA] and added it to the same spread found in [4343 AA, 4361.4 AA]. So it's 5.9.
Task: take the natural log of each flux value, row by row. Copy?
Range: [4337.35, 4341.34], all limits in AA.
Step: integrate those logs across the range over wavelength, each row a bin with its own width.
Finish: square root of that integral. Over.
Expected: 2.84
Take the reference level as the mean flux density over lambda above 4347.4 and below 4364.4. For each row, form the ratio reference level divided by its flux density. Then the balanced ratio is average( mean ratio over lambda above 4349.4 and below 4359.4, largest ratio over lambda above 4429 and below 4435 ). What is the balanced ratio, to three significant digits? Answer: 1.10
